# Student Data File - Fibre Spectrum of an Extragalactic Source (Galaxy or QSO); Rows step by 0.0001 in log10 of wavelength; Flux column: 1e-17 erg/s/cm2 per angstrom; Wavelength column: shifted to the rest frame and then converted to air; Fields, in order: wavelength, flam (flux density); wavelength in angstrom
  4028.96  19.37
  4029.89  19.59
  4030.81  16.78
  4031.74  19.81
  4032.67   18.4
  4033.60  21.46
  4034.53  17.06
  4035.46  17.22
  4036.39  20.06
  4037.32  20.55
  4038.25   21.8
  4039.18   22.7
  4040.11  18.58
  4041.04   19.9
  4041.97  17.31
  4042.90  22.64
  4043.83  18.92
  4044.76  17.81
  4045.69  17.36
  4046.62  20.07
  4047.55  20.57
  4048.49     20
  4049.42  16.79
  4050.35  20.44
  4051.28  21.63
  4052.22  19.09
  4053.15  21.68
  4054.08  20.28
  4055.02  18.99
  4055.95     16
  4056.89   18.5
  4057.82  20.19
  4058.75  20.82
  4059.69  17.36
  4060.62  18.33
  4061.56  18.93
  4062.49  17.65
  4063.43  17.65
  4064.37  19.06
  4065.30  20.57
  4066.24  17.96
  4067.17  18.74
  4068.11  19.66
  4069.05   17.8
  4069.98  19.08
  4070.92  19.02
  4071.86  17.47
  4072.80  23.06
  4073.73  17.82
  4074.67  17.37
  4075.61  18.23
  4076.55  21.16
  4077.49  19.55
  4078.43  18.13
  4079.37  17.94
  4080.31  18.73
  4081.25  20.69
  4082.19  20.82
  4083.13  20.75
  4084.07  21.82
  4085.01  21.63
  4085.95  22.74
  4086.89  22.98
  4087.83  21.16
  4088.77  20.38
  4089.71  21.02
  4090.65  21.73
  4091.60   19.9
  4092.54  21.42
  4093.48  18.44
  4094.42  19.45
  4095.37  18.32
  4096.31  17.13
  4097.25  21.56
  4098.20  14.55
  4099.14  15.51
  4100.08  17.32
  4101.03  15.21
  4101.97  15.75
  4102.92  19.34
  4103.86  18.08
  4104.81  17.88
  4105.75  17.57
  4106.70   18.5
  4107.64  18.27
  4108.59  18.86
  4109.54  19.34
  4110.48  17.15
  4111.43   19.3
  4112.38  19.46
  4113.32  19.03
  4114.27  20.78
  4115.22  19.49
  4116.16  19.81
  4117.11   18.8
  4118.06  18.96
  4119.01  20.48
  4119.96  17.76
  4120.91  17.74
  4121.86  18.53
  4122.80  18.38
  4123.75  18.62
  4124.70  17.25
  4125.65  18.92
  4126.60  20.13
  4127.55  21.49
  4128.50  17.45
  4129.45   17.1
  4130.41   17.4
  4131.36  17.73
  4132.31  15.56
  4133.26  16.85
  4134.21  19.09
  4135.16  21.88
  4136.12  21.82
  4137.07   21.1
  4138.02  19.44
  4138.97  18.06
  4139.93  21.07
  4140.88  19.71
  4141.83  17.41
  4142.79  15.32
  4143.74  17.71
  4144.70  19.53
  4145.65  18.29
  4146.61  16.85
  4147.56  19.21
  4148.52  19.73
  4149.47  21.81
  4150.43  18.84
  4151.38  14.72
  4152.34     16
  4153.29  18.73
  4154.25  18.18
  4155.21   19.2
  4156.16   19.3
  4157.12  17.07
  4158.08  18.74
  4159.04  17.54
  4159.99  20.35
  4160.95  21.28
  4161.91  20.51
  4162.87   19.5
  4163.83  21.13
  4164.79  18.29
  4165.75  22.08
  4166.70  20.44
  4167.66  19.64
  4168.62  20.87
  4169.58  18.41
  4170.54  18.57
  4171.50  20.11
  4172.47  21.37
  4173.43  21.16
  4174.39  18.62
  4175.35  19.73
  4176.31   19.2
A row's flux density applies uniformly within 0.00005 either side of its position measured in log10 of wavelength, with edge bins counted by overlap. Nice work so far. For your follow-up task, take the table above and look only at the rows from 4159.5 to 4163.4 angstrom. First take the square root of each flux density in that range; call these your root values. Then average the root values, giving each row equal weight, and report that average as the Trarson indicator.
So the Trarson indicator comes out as 4.52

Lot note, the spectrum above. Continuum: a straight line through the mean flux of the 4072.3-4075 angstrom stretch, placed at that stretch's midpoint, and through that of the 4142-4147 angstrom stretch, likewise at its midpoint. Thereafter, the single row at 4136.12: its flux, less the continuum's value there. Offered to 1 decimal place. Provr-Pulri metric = 4.1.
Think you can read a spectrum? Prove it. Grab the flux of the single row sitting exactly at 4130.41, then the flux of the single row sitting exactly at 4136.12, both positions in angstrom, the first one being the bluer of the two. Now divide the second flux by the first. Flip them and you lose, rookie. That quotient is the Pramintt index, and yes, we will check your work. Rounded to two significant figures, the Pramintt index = 1.3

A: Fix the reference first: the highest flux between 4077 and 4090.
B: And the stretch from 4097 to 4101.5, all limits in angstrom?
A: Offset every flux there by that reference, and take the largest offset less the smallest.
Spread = 7.0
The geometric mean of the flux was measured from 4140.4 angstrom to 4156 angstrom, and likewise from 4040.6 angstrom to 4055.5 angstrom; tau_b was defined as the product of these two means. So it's 354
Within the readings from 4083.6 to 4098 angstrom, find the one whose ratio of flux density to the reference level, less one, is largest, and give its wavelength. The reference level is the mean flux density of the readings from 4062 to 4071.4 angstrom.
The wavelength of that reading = 4086.89 angstrom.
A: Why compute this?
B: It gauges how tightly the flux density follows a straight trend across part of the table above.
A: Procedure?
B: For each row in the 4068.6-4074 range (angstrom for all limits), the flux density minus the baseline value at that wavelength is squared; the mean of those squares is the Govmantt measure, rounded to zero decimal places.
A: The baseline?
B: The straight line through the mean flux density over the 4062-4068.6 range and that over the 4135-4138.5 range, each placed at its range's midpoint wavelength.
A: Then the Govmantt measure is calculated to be 4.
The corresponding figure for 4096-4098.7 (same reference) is 13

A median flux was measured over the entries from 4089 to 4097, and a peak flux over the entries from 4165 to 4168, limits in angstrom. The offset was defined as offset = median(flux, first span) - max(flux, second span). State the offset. -2.4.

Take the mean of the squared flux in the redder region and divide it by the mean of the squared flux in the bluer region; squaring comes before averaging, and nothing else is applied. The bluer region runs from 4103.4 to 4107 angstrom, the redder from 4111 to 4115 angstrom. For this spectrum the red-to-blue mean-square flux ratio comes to 1.19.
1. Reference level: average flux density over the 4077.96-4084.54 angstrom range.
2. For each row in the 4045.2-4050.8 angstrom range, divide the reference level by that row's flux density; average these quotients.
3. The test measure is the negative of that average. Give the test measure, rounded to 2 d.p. -1.04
